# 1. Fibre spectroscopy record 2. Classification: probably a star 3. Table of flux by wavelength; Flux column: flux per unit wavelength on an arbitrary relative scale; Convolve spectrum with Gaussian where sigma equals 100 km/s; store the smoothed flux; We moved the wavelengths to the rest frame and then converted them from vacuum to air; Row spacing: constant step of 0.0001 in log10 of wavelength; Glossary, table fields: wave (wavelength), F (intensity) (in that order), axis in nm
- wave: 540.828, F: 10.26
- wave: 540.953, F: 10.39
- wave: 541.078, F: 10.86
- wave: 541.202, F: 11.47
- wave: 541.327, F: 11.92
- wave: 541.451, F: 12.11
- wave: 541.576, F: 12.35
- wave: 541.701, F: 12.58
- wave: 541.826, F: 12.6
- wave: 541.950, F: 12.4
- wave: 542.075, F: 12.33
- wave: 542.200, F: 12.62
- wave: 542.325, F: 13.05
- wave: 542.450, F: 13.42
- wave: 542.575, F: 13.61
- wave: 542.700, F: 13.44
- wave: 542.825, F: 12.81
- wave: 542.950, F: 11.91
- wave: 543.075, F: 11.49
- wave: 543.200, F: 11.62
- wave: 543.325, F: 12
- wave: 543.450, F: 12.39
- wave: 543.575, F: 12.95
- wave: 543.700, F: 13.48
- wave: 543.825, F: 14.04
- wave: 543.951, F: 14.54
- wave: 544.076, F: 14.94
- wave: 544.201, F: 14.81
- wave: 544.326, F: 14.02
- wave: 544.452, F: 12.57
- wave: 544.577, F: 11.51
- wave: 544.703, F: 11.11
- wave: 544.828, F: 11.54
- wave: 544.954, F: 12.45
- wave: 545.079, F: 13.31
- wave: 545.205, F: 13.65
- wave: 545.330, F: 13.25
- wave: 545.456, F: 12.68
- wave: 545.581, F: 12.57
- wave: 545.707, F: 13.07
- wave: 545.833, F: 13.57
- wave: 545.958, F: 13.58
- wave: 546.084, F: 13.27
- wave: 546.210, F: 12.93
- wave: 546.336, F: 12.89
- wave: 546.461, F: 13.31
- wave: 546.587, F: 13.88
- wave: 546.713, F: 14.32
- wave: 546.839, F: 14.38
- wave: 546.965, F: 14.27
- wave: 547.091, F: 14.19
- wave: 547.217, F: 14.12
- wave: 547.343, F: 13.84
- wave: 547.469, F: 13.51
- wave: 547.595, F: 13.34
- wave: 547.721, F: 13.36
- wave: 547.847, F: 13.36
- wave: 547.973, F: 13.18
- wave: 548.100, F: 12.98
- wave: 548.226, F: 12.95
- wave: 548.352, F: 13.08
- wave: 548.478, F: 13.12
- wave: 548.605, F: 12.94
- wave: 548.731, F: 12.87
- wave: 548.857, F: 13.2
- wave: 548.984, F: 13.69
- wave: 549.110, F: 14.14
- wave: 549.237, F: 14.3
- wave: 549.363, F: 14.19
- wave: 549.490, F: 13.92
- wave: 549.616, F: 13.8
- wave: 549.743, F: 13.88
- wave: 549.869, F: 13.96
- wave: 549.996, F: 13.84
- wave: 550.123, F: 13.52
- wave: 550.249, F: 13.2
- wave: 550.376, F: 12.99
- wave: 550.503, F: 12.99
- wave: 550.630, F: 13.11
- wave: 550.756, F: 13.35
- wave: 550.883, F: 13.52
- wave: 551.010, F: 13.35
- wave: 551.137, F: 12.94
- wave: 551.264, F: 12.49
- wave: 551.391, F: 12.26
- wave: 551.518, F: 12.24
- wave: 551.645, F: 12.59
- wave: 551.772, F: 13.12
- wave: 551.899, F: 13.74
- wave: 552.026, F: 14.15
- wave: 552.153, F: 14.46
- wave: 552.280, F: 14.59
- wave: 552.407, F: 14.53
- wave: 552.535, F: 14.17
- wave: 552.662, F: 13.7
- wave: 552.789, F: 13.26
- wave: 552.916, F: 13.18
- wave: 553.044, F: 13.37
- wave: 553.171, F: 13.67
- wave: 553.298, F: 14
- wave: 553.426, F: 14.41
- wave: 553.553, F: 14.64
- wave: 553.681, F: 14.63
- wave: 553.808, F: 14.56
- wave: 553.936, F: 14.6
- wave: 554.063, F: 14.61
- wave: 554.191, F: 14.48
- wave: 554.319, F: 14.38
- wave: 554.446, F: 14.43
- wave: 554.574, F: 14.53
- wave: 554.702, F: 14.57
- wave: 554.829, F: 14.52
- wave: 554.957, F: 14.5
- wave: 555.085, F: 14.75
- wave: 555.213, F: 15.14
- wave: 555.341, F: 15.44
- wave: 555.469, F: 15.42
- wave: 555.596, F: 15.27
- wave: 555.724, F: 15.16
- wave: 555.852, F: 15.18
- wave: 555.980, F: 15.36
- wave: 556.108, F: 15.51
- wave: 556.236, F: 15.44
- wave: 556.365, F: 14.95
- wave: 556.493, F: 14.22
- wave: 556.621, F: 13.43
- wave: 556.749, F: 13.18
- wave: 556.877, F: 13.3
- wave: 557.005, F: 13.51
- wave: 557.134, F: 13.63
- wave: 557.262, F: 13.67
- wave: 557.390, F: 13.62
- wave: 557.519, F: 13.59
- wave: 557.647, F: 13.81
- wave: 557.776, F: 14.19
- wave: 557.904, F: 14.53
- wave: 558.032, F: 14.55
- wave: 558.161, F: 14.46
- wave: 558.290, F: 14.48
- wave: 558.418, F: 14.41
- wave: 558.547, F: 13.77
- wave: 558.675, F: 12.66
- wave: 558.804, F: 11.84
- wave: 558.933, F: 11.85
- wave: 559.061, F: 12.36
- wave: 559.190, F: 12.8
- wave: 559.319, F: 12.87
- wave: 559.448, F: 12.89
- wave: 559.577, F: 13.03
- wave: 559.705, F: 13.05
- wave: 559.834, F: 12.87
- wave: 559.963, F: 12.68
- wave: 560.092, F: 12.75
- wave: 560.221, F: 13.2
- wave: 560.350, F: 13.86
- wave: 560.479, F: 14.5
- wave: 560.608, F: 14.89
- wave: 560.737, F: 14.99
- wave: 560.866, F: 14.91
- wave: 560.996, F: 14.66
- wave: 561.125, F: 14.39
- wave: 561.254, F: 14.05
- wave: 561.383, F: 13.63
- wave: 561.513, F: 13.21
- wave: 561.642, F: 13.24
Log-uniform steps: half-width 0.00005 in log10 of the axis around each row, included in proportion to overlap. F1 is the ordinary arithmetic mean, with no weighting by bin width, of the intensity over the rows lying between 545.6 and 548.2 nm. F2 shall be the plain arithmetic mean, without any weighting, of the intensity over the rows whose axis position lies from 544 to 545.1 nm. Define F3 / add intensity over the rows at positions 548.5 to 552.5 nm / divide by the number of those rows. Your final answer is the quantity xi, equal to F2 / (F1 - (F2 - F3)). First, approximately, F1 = 13.6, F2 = 12.9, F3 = 13.5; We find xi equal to 0.91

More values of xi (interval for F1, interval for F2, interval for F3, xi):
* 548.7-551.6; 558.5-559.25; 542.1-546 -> 0.91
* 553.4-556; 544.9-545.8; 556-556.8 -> 0.80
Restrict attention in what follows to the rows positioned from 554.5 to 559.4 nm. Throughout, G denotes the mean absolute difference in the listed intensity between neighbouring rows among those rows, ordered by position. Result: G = 0.25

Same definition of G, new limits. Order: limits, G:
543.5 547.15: 0.46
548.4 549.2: 0.30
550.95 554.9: 0.23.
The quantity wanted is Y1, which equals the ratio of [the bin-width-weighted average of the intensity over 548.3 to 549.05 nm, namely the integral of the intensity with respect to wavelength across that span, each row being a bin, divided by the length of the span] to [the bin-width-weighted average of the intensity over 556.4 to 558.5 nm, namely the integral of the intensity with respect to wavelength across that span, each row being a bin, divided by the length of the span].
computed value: 0.94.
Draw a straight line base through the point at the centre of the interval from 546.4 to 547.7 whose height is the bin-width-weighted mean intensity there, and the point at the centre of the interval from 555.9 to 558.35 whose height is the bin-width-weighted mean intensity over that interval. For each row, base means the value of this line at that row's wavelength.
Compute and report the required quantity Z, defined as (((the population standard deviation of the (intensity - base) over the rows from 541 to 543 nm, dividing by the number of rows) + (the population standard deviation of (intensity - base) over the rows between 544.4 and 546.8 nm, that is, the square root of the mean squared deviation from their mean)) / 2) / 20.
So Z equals 0.037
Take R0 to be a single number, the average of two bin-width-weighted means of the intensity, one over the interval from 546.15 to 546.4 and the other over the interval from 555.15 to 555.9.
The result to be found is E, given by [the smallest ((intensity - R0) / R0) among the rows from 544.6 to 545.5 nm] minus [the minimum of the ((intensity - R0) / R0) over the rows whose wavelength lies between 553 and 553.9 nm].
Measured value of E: -0.16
